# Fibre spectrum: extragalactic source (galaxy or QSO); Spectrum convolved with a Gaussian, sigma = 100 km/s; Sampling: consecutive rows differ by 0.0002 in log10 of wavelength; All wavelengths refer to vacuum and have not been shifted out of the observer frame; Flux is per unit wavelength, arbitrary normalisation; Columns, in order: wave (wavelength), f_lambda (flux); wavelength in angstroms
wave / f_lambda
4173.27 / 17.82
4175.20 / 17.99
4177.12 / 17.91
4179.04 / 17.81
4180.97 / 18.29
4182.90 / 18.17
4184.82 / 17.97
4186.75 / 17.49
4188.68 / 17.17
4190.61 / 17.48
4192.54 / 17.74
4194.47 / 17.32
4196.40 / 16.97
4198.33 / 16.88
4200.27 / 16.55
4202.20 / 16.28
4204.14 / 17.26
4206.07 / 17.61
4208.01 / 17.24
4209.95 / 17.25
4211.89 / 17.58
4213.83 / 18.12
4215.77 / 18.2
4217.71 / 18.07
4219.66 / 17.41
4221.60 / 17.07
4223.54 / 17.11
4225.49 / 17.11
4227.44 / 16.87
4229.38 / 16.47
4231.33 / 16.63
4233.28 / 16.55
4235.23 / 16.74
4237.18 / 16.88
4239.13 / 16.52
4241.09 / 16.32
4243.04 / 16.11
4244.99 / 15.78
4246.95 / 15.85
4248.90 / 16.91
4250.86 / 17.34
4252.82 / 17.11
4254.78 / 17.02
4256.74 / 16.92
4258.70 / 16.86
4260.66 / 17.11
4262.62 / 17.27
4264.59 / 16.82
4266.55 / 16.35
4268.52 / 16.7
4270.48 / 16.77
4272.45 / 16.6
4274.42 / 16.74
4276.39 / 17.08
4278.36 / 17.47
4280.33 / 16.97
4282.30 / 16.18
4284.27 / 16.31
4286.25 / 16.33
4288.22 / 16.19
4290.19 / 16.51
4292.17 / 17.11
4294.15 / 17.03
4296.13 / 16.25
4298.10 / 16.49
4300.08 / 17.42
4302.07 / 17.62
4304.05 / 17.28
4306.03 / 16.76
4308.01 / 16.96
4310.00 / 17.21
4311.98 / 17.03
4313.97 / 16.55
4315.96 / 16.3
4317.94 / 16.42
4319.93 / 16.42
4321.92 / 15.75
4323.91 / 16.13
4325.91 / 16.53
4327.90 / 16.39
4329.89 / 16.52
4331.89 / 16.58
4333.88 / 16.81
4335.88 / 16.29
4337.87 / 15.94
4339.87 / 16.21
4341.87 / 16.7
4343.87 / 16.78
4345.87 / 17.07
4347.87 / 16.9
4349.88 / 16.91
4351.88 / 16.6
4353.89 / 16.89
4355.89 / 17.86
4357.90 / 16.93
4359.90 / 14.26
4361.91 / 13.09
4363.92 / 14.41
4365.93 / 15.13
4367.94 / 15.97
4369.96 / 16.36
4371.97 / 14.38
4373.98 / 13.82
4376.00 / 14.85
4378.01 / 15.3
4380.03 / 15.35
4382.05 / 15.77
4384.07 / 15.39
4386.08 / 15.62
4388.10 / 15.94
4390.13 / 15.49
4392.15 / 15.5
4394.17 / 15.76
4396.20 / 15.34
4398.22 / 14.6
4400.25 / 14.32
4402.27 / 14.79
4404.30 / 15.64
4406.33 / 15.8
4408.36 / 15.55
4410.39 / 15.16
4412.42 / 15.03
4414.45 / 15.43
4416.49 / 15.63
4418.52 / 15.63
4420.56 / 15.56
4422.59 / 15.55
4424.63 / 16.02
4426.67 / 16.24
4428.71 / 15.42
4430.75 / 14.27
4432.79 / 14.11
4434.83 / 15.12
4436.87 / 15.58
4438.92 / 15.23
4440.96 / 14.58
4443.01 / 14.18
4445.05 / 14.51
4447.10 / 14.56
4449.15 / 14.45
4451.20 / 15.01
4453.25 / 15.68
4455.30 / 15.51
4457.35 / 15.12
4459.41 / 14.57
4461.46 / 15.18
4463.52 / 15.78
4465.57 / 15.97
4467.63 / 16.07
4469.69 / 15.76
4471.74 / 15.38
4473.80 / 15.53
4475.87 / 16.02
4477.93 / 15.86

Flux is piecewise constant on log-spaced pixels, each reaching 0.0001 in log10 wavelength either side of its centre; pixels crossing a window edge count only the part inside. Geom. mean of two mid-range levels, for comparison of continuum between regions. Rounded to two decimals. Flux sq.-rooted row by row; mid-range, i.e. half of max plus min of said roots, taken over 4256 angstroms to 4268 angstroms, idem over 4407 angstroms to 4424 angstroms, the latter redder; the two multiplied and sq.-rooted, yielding 4.01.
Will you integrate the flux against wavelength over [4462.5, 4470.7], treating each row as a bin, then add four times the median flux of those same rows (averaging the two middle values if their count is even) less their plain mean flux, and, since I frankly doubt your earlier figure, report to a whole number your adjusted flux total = 178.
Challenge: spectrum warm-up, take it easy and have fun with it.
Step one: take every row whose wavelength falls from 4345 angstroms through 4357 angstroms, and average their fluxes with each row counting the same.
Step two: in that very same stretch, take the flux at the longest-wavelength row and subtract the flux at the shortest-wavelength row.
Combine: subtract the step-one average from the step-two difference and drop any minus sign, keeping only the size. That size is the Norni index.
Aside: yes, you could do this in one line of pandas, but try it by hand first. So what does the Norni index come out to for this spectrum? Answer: 16.2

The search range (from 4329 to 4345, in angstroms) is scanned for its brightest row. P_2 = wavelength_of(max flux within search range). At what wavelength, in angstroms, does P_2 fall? 4333.88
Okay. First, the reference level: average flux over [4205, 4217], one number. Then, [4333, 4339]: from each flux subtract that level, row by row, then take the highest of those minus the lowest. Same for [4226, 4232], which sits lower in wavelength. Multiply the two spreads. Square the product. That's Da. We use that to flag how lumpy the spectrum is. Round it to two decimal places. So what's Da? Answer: 0.12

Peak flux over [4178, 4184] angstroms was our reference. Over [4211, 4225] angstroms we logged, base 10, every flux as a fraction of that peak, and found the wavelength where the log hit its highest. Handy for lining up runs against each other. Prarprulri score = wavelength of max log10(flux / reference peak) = 4215.77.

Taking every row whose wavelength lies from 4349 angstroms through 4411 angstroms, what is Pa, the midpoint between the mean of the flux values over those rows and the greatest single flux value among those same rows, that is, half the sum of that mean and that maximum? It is 16.7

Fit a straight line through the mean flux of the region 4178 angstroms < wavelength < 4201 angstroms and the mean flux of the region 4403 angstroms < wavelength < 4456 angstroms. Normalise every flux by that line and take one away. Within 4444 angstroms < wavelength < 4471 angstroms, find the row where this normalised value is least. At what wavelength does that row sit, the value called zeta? 4449.15 angstroms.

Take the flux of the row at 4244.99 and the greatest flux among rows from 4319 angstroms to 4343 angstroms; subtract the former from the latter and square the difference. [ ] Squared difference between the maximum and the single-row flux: 1.1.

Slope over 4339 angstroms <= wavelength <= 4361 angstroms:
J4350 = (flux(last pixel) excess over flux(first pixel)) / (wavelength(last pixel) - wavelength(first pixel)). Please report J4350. -0.10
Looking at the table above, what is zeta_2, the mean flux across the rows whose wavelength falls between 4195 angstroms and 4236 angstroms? 17.1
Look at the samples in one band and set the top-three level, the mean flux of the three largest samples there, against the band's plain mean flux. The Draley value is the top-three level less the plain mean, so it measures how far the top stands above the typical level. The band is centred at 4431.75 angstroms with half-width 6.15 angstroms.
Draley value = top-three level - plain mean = 0.62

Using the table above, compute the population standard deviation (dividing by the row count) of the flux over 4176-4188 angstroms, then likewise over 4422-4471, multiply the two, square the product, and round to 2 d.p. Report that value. 0.03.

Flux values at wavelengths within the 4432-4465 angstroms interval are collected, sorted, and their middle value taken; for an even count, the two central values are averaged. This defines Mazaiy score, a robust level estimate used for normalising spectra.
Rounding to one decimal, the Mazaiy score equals 15.1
